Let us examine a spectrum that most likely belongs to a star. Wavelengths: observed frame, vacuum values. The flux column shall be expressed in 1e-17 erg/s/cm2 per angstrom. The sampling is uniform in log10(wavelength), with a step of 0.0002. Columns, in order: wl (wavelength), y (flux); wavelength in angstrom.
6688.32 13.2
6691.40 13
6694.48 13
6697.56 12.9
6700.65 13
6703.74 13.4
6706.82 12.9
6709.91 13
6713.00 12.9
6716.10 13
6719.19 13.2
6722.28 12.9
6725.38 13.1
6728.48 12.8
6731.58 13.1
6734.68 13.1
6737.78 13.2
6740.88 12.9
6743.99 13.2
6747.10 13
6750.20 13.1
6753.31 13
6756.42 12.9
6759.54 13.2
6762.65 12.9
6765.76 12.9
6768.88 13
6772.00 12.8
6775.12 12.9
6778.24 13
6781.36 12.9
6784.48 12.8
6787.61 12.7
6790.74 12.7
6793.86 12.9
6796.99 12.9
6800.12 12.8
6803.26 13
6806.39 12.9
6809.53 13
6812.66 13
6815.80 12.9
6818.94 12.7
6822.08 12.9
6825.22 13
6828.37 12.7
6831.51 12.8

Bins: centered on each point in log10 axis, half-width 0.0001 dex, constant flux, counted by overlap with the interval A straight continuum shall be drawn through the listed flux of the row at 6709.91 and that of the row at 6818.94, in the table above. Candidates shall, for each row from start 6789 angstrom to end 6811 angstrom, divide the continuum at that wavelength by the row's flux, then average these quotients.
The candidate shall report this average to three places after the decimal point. 0.990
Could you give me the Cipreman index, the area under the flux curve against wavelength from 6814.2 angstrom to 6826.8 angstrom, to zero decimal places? 162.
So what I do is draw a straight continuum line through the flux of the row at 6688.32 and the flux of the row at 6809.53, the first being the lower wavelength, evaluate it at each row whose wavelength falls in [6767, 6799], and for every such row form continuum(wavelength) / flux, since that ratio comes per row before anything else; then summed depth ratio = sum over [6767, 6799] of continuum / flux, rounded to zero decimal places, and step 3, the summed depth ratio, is 10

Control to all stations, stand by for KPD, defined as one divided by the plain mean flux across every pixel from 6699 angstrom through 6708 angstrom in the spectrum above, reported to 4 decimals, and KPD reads 0.0763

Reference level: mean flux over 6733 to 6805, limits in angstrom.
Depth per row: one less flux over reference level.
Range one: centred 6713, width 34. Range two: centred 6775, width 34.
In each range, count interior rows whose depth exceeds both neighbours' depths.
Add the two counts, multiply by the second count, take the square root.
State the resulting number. 2.0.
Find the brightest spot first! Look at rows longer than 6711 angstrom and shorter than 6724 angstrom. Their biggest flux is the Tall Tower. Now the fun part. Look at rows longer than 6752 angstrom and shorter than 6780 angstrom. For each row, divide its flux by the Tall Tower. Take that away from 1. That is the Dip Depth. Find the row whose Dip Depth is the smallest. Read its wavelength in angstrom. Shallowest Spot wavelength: 6759.54 angstrom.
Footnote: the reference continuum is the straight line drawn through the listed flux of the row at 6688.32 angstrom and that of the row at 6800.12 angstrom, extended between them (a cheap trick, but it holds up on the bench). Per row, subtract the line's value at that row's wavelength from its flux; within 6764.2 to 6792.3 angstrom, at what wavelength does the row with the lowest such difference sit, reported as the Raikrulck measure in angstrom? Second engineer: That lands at 6787.61 angstrom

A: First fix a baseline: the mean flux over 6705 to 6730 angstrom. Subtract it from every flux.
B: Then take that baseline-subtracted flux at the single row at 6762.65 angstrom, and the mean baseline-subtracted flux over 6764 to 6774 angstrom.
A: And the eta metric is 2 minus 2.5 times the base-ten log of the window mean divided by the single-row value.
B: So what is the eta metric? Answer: 2.0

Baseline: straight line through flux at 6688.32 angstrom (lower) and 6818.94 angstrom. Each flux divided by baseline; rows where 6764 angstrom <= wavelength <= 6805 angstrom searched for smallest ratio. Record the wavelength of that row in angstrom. 6787.61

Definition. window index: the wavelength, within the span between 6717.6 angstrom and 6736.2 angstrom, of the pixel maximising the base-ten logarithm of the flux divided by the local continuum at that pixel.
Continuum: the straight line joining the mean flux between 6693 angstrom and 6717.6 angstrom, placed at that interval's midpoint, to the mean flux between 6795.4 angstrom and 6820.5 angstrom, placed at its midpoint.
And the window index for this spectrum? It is 6719.19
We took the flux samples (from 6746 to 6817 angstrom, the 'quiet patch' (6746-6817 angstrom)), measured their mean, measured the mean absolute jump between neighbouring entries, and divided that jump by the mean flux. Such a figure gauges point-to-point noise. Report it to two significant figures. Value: 0.0088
